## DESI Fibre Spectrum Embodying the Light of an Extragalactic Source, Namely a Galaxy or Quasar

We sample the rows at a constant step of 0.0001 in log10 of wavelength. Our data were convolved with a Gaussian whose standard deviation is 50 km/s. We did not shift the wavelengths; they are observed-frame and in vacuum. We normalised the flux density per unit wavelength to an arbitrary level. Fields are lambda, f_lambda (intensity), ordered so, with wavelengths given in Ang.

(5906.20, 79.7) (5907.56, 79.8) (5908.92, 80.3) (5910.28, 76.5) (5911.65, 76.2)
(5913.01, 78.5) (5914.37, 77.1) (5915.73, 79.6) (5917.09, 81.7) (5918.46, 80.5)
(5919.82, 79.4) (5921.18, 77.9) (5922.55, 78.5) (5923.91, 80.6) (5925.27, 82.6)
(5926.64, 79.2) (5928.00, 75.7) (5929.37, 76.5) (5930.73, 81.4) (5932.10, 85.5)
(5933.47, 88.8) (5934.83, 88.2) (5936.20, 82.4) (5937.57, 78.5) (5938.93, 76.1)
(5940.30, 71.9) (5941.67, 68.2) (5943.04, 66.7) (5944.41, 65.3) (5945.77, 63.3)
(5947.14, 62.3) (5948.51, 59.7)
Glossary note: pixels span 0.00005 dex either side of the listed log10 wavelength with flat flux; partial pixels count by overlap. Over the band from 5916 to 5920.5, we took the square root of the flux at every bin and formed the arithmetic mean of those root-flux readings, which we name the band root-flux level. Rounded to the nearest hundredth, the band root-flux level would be 8.97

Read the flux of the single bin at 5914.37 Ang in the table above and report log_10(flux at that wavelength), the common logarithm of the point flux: 1.89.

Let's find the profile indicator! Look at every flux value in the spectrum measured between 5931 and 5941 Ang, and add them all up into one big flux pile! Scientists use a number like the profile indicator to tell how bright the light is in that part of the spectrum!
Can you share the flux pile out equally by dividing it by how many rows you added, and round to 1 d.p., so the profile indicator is 81.6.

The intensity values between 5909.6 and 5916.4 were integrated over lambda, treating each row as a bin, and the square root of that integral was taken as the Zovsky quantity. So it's 23.0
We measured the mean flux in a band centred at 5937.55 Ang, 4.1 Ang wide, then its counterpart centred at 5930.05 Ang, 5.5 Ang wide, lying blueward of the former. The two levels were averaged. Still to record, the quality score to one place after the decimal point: 79.4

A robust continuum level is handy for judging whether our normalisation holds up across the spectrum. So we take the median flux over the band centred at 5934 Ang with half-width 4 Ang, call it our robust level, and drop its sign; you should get 84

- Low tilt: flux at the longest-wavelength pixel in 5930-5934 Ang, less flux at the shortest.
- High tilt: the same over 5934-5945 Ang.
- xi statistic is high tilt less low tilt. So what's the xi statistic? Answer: -30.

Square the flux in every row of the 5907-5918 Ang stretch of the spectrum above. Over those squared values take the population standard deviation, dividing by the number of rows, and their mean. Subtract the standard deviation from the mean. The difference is 5908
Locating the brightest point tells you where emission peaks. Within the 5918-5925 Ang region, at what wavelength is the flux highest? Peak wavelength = 5923.91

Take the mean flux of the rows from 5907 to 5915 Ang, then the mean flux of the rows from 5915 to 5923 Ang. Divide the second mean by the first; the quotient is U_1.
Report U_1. 1.02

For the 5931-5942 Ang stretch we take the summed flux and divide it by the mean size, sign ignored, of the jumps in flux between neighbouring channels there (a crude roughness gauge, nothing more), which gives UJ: 187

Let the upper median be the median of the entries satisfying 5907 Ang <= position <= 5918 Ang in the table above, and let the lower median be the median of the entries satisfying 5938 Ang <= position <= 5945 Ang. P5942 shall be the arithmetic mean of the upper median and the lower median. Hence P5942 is 73.6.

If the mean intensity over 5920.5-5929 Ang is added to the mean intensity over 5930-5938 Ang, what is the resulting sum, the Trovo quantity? 163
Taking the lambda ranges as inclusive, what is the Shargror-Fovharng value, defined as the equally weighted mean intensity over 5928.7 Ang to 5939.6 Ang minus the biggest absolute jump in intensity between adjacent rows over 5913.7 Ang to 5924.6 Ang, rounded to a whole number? 80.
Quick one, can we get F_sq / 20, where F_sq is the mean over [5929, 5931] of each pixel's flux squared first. 312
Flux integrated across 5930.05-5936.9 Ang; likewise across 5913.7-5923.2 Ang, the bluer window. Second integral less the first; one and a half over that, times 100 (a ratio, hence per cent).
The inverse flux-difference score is 0.9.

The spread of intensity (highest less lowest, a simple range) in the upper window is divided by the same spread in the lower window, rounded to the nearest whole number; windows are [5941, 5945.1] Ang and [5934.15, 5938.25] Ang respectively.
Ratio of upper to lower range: 0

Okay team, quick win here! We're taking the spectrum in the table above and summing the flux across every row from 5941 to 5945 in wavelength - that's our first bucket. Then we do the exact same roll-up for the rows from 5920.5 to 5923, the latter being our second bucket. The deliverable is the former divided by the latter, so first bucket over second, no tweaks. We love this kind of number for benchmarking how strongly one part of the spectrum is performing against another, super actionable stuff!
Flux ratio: 1.28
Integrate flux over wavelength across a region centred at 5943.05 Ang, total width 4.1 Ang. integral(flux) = 274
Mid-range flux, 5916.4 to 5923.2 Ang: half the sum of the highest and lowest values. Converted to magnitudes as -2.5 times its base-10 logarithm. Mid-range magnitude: -4.76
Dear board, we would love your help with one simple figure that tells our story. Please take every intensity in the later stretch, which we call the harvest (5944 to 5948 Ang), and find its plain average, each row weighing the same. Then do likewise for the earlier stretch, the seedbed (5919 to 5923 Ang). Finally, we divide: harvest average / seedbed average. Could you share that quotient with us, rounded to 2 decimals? 0.81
